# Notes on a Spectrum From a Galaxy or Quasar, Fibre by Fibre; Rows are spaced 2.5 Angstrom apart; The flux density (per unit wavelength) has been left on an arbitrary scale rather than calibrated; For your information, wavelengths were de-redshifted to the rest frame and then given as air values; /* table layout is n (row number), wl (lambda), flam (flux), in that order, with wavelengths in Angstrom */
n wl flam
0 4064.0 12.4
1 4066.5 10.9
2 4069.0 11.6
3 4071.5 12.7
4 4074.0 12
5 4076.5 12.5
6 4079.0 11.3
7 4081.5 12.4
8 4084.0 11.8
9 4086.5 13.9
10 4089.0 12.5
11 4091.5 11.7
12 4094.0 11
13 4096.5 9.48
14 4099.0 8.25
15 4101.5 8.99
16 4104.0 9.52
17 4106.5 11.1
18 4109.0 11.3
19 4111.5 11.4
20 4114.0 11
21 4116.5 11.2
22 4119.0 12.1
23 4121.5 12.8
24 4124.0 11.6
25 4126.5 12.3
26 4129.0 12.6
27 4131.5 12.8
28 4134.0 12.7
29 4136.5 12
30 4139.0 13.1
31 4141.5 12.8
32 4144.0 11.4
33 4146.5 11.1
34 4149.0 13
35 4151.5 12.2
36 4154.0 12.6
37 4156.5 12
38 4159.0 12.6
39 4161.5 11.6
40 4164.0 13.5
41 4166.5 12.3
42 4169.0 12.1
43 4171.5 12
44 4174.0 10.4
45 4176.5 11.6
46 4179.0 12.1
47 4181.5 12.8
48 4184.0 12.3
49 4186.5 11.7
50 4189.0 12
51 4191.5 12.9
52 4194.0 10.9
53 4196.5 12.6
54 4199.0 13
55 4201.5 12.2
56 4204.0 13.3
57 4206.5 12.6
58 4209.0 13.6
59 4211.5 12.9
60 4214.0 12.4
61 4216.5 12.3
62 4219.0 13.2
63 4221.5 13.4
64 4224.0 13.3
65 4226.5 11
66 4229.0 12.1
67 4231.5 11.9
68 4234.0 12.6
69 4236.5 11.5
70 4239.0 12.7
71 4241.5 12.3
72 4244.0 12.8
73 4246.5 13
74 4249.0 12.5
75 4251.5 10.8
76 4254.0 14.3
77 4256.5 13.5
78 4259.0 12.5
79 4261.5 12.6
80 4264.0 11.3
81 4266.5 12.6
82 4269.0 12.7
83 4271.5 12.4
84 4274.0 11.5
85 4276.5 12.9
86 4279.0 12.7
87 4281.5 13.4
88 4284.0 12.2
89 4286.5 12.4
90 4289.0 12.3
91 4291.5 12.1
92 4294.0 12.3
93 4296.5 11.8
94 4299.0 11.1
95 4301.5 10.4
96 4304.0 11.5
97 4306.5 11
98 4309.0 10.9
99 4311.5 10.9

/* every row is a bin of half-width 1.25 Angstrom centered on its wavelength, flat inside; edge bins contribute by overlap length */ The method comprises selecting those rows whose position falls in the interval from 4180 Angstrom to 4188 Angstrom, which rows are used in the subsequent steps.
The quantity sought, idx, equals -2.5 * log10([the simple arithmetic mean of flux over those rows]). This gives -2.72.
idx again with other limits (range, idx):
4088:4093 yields -2.71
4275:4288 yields -2.76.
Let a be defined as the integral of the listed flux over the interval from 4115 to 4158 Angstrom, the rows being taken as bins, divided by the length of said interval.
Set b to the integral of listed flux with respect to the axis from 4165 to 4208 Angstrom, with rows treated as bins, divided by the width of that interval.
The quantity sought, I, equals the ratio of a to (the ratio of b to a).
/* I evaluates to 12.3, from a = 12.2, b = 12.2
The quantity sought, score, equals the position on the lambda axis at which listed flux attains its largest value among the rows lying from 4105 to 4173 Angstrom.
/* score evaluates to 4164.0 Angstrom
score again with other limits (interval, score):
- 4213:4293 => 4254.0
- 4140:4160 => 4149.0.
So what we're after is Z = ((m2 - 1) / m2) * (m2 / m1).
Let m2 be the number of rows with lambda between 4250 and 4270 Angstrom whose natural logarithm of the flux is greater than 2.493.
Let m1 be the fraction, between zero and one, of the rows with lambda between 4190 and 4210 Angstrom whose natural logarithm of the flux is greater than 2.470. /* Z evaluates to 6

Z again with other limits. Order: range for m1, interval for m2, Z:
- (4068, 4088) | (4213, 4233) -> 8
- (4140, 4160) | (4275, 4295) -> 9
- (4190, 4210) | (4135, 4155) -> 5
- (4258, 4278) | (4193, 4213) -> 8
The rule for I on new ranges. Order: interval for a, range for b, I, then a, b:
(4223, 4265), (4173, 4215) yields 12.5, 12.4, 12.3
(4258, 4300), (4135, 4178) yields 12.4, 12.3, 12.1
